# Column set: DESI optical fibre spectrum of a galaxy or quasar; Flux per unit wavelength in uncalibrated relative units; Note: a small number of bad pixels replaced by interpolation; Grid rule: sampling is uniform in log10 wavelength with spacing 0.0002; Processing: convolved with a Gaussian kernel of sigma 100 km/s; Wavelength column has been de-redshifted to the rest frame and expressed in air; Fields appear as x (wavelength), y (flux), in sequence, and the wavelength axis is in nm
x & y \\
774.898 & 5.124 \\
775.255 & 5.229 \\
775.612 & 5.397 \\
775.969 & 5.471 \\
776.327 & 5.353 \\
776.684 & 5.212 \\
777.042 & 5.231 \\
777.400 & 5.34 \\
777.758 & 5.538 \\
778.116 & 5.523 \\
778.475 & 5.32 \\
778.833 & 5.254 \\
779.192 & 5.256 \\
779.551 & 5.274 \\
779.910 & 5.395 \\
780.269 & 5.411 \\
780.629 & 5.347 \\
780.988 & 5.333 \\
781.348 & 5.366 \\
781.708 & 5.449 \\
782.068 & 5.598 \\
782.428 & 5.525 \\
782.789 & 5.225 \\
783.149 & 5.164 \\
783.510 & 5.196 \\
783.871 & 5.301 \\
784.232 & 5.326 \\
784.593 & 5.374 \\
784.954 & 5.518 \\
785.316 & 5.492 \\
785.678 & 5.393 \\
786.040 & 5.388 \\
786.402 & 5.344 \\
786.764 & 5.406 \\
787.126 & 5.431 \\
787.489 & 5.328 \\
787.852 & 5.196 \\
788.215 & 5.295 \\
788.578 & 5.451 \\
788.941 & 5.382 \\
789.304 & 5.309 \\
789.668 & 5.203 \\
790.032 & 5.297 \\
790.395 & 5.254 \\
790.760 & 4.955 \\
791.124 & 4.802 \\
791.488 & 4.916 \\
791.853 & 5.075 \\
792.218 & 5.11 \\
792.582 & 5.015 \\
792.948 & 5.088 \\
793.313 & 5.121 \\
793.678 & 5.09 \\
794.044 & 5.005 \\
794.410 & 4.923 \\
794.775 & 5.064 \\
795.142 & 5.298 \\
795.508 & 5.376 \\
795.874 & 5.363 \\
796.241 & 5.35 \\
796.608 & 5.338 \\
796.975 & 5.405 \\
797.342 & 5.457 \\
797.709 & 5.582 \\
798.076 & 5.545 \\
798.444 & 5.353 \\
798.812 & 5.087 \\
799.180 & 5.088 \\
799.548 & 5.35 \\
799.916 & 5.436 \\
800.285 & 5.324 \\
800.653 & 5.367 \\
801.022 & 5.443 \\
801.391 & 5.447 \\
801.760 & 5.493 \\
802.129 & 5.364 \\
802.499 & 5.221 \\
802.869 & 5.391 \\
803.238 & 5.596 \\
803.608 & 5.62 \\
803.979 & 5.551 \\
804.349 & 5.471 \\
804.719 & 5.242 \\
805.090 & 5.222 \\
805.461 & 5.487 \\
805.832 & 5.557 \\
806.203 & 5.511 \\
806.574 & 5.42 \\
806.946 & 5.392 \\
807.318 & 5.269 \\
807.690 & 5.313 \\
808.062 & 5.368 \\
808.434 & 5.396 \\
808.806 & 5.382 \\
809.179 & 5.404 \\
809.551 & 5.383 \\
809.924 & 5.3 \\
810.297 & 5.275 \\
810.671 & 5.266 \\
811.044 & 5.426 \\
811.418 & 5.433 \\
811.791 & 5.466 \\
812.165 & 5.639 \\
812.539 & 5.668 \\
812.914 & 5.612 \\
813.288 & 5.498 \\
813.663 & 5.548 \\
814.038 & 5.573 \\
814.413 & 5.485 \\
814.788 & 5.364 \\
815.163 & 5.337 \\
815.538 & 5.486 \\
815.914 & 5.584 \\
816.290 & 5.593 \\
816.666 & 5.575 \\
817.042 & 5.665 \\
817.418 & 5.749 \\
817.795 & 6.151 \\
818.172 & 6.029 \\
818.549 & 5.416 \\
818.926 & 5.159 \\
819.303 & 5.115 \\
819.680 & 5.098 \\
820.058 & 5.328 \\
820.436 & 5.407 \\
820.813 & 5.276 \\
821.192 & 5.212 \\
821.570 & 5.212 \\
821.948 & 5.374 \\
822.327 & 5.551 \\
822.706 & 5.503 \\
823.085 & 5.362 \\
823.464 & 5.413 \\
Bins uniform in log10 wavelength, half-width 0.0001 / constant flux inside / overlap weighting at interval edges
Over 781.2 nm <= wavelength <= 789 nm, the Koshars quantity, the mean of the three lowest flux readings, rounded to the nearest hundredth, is 5.19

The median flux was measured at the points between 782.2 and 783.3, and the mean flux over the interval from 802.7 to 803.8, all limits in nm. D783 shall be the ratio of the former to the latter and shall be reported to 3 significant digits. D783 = 0.944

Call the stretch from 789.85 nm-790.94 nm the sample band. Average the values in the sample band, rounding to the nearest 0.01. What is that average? 5.17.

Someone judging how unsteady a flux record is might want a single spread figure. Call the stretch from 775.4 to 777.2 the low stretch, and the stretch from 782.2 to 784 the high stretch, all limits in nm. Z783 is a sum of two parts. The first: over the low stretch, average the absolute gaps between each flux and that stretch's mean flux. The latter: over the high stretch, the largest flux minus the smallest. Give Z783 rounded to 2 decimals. 0.45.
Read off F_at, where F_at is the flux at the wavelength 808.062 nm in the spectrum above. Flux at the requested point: 5.368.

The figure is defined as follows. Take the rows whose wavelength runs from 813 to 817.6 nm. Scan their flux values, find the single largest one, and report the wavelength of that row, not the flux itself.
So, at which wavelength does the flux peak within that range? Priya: 817.418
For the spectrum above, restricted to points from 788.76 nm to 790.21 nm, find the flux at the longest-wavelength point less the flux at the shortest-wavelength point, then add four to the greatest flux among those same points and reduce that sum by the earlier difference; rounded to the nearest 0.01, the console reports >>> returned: 9.47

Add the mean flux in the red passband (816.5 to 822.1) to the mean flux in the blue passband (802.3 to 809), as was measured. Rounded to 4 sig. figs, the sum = 10.86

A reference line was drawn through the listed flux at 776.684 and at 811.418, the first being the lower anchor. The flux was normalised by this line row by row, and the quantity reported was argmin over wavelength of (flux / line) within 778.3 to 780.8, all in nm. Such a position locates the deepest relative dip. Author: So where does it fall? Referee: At 779.192 nm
